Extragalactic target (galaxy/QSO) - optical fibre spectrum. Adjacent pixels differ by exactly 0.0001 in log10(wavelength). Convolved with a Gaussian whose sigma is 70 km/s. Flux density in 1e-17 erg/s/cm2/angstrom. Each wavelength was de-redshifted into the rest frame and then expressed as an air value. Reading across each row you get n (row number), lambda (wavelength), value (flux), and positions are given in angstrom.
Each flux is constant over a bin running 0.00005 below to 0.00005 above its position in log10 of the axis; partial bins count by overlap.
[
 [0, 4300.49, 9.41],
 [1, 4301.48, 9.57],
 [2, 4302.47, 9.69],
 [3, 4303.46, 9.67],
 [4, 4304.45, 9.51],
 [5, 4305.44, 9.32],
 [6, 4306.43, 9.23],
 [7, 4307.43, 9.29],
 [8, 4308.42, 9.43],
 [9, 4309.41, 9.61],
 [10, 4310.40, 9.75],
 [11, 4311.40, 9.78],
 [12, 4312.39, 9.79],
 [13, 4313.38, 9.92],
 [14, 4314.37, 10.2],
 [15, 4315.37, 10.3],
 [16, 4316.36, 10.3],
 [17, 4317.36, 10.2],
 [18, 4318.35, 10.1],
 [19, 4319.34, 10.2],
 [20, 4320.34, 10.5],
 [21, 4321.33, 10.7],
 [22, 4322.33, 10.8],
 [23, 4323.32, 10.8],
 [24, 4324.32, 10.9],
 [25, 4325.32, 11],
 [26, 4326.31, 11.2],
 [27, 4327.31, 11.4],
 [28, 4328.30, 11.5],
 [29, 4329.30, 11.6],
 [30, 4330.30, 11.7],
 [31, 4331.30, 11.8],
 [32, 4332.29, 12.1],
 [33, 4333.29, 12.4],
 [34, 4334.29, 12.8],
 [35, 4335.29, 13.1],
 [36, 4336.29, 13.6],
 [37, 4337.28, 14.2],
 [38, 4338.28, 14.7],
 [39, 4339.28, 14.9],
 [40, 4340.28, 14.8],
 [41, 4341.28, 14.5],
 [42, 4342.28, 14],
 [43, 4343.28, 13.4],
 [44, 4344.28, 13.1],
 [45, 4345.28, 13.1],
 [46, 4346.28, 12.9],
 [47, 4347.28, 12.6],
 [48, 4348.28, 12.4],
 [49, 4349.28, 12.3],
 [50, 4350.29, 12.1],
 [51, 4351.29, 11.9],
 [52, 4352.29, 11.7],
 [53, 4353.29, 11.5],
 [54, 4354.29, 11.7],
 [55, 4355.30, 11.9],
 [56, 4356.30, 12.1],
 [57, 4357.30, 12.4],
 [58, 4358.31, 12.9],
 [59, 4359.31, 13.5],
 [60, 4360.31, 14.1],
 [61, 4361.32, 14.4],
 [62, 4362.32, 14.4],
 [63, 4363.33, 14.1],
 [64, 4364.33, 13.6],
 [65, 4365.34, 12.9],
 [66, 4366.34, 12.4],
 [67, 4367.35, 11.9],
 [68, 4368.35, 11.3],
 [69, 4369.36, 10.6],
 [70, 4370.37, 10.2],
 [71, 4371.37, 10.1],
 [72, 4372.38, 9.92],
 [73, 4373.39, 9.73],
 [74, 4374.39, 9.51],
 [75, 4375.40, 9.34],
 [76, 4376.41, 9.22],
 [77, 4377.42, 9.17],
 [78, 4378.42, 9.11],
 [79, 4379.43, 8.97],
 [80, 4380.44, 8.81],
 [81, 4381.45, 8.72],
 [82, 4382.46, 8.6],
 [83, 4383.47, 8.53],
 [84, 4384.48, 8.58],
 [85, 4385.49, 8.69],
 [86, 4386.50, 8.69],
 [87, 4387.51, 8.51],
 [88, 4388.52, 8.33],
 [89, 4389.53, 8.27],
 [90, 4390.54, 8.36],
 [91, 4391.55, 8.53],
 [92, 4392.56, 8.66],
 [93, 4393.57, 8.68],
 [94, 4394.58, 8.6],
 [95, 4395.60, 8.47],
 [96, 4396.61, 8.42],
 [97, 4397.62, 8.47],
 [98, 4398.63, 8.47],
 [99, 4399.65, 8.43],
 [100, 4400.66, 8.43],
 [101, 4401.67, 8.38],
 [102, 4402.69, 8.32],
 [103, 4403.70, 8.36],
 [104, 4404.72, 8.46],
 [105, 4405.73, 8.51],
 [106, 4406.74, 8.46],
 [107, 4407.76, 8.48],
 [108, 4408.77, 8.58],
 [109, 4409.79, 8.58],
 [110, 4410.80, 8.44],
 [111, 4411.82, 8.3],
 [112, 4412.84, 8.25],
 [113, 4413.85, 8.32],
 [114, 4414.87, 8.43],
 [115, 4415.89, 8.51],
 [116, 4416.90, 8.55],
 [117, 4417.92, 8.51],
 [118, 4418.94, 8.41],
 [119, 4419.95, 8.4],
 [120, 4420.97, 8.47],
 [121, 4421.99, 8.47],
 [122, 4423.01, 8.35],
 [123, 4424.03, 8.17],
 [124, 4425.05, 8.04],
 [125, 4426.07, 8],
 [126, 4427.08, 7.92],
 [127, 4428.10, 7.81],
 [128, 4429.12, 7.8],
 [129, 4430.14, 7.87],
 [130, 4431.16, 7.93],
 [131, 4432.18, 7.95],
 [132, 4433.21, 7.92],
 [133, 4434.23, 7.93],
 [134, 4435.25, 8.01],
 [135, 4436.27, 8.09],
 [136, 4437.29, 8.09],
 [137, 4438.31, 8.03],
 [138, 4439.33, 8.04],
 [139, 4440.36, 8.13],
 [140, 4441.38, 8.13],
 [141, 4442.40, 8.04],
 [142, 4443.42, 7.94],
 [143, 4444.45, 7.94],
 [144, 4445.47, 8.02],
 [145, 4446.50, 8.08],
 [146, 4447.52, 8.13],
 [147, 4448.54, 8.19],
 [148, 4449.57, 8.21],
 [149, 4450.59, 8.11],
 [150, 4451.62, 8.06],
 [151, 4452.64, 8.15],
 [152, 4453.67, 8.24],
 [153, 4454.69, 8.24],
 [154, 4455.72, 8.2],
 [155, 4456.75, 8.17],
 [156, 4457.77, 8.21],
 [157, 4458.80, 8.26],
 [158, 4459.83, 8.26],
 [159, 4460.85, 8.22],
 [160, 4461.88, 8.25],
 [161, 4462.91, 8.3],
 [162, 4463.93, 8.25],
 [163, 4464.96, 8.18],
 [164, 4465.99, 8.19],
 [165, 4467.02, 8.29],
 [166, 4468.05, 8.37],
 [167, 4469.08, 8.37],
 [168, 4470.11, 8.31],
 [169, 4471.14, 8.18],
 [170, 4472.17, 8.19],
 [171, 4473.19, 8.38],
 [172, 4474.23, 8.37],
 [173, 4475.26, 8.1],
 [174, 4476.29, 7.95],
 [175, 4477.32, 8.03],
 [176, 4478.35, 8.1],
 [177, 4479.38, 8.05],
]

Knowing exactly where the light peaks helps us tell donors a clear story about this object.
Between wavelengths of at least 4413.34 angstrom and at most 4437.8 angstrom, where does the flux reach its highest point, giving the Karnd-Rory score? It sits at 4416.90 angstrom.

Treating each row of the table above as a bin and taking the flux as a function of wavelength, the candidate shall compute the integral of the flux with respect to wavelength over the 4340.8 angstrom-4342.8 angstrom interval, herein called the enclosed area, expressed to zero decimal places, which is 28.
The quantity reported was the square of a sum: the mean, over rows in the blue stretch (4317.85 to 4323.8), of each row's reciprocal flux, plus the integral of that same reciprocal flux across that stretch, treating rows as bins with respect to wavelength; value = 0.4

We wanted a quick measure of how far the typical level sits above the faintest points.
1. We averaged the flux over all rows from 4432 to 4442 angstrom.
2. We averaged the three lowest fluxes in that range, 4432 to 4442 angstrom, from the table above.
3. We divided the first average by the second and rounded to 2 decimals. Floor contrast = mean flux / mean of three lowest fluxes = 1.01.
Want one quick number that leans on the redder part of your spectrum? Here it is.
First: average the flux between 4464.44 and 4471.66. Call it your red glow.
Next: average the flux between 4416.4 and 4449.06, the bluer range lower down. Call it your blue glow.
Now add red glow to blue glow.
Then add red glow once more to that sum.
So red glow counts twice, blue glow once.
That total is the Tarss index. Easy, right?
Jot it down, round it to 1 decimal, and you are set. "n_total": 24.6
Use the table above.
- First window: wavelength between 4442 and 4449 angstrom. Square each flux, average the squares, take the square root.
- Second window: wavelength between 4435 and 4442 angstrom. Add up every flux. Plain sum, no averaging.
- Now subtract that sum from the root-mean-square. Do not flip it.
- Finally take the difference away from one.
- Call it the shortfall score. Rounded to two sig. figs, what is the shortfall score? 49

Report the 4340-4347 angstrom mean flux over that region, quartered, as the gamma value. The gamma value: 3.4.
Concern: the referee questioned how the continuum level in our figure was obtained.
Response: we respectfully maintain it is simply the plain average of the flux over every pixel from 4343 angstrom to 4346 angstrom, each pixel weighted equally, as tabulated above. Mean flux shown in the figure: 13.2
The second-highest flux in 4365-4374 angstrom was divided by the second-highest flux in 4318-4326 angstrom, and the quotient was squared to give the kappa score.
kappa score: 1.3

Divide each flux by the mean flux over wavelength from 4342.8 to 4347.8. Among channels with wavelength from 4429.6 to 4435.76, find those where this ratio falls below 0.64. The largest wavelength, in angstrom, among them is 4435.25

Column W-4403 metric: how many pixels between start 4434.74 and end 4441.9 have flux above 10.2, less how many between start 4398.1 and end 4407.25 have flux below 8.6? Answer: -9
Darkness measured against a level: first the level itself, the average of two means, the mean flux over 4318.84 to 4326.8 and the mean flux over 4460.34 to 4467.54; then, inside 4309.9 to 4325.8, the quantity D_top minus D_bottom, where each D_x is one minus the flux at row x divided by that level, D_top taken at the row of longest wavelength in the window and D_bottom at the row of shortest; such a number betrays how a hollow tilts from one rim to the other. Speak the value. -0.13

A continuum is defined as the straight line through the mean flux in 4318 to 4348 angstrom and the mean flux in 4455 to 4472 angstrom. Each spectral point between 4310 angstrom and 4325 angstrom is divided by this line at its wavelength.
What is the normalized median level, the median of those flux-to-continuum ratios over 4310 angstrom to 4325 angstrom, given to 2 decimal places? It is 0.80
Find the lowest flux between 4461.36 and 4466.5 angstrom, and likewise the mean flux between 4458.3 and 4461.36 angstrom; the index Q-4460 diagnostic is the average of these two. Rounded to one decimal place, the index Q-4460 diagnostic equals 8.2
